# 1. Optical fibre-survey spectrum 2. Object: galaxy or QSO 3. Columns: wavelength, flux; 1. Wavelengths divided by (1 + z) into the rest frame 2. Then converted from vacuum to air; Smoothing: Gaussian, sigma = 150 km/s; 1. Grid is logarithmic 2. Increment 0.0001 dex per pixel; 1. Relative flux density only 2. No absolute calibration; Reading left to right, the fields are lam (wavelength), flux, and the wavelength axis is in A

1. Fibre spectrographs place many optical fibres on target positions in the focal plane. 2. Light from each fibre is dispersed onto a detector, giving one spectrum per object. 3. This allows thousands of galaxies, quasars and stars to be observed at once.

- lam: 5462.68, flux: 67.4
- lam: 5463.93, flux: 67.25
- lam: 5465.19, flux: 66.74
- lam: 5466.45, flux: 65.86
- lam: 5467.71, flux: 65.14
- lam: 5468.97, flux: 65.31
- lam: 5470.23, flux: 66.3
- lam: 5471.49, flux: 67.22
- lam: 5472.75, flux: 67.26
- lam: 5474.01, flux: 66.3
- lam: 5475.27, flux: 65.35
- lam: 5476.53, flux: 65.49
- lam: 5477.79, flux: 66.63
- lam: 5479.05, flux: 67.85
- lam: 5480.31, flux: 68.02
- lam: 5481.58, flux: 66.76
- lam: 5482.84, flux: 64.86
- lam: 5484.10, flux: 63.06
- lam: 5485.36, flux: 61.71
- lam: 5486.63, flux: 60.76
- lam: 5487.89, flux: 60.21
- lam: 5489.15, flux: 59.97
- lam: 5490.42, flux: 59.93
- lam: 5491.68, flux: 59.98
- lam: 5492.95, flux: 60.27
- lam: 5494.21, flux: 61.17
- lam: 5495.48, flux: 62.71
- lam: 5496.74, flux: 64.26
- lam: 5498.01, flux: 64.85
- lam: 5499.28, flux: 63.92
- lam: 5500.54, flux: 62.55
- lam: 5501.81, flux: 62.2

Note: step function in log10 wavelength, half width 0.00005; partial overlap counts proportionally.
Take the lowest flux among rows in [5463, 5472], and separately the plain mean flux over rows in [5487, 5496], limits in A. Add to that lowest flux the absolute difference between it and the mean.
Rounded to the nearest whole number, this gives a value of 70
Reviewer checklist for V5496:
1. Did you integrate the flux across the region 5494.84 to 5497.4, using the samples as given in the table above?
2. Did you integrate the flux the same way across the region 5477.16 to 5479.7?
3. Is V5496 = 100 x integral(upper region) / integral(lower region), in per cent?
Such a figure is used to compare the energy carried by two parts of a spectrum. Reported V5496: 95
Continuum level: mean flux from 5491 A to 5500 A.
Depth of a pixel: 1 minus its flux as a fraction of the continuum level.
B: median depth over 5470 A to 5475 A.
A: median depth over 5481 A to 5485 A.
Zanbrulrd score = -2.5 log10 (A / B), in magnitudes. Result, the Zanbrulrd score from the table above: 0.6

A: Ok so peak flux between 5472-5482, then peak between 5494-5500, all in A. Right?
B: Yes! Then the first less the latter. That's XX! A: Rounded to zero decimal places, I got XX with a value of 3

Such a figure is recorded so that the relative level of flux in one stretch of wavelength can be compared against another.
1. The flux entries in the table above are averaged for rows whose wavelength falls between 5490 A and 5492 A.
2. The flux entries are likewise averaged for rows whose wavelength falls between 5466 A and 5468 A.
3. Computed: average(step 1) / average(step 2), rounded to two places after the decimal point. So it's 0.92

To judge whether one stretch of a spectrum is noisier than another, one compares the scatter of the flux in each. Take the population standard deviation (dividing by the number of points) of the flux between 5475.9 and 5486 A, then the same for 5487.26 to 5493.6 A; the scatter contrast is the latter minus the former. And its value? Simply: -2.0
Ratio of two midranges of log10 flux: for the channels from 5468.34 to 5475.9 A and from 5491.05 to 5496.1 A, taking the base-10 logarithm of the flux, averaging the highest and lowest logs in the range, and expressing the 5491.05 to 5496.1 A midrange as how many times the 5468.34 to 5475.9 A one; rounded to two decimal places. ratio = 0.98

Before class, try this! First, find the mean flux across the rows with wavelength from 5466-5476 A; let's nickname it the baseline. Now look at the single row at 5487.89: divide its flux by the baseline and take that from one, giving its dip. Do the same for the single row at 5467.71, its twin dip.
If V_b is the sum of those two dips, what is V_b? 0.10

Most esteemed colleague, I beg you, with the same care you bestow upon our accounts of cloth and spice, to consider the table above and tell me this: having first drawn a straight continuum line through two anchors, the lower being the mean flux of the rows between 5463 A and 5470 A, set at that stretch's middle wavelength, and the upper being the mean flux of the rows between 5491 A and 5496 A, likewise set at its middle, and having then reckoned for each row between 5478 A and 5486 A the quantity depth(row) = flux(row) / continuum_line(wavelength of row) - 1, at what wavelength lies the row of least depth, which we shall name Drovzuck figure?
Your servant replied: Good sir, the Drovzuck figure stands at 5485.36 A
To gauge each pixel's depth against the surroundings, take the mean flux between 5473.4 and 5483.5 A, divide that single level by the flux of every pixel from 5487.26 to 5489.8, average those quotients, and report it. 1.11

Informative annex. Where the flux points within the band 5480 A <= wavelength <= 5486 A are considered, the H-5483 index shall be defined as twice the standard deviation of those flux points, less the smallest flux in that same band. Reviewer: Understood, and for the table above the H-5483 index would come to -57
